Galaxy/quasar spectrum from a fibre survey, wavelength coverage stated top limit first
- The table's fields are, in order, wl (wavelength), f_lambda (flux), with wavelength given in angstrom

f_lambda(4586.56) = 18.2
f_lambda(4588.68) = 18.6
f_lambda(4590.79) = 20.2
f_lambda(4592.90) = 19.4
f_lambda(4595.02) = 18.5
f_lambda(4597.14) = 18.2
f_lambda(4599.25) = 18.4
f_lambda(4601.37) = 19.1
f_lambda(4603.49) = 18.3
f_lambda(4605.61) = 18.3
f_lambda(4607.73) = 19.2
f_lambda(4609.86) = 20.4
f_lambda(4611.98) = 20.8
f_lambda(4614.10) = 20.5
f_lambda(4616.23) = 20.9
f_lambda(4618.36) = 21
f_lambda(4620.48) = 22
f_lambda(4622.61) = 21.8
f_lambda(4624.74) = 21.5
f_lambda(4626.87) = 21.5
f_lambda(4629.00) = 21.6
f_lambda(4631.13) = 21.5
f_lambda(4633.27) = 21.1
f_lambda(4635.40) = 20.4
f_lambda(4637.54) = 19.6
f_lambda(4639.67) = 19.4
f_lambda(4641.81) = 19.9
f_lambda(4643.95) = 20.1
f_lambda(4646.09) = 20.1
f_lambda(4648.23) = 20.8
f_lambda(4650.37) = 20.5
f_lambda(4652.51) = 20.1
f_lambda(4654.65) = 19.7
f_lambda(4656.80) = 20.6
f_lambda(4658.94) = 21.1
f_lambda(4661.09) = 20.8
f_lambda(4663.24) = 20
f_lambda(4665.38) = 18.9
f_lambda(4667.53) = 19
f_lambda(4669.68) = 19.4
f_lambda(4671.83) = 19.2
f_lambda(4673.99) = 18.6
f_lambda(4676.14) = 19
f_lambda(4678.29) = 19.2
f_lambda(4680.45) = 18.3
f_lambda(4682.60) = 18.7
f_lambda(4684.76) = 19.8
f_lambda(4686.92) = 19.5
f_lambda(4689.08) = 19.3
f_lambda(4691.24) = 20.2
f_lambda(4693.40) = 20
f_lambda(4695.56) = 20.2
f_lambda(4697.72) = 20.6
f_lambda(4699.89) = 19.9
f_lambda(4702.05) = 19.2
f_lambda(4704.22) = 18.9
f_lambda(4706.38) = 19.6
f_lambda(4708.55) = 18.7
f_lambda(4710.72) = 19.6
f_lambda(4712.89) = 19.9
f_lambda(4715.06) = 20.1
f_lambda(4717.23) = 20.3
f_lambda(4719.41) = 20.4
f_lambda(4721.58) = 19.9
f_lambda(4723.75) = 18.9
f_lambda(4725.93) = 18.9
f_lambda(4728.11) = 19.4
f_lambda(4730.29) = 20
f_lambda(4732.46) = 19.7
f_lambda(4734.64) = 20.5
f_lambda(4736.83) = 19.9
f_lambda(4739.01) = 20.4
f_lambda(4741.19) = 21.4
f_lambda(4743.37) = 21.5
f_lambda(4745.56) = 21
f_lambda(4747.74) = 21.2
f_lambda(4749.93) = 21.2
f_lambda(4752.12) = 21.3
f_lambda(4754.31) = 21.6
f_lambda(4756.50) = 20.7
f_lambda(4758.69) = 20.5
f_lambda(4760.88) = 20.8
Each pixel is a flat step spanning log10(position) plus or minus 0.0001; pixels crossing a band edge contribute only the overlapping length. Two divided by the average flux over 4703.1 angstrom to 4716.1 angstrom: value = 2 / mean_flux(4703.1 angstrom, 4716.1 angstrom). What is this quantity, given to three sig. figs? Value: 0.103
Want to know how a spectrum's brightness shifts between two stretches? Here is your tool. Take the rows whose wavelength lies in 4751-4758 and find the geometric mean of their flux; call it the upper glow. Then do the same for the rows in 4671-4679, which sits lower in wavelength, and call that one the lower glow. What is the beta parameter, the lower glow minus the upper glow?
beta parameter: -2.2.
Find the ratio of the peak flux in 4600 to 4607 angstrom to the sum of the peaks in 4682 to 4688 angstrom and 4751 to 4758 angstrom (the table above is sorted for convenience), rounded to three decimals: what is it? 0.461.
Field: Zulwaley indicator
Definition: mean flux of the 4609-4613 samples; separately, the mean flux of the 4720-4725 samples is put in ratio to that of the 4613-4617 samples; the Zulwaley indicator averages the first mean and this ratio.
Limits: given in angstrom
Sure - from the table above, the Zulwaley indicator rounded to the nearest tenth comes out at 10.8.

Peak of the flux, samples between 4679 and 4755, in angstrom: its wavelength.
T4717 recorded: 4754.31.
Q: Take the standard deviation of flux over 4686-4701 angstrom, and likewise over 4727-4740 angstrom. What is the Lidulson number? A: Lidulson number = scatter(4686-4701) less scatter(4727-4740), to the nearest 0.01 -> 0.03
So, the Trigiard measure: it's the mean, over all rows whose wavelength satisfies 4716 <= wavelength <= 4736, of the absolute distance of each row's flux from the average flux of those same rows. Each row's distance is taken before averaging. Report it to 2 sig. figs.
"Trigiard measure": 0.49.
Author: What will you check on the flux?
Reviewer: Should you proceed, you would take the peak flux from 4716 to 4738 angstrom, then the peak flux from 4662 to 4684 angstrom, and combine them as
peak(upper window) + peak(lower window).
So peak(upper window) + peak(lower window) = 40.5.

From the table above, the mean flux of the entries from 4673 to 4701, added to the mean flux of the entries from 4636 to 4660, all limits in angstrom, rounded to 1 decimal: 39.7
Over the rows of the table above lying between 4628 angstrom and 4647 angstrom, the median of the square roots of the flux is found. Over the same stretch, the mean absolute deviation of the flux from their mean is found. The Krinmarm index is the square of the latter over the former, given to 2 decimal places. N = 0.10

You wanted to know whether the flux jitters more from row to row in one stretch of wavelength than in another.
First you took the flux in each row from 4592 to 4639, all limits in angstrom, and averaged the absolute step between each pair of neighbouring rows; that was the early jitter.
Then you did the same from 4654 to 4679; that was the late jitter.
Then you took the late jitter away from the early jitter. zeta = -0.03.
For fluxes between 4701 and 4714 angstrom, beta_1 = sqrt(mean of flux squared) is 19.3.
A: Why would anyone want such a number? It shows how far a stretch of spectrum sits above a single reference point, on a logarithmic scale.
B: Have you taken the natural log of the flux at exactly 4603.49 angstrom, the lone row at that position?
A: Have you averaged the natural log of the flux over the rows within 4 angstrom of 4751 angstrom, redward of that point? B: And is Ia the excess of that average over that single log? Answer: 0.15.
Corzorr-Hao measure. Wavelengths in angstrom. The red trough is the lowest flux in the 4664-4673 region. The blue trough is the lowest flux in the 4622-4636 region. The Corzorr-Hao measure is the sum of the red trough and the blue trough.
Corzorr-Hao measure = 39.3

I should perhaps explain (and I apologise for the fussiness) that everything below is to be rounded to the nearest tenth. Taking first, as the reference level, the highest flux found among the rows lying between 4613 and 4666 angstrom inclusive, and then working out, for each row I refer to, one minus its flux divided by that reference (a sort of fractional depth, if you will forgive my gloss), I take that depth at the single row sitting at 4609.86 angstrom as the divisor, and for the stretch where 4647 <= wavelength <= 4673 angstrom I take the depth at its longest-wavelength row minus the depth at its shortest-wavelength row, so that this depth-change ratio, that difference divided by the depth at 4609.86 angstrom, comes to 1.0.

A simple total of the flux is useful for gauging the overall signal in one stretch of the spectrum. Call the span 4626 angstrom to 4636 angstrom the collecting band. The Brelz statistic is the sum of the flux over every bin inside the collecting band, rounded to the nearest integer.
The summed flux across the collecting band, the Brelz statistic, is 106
